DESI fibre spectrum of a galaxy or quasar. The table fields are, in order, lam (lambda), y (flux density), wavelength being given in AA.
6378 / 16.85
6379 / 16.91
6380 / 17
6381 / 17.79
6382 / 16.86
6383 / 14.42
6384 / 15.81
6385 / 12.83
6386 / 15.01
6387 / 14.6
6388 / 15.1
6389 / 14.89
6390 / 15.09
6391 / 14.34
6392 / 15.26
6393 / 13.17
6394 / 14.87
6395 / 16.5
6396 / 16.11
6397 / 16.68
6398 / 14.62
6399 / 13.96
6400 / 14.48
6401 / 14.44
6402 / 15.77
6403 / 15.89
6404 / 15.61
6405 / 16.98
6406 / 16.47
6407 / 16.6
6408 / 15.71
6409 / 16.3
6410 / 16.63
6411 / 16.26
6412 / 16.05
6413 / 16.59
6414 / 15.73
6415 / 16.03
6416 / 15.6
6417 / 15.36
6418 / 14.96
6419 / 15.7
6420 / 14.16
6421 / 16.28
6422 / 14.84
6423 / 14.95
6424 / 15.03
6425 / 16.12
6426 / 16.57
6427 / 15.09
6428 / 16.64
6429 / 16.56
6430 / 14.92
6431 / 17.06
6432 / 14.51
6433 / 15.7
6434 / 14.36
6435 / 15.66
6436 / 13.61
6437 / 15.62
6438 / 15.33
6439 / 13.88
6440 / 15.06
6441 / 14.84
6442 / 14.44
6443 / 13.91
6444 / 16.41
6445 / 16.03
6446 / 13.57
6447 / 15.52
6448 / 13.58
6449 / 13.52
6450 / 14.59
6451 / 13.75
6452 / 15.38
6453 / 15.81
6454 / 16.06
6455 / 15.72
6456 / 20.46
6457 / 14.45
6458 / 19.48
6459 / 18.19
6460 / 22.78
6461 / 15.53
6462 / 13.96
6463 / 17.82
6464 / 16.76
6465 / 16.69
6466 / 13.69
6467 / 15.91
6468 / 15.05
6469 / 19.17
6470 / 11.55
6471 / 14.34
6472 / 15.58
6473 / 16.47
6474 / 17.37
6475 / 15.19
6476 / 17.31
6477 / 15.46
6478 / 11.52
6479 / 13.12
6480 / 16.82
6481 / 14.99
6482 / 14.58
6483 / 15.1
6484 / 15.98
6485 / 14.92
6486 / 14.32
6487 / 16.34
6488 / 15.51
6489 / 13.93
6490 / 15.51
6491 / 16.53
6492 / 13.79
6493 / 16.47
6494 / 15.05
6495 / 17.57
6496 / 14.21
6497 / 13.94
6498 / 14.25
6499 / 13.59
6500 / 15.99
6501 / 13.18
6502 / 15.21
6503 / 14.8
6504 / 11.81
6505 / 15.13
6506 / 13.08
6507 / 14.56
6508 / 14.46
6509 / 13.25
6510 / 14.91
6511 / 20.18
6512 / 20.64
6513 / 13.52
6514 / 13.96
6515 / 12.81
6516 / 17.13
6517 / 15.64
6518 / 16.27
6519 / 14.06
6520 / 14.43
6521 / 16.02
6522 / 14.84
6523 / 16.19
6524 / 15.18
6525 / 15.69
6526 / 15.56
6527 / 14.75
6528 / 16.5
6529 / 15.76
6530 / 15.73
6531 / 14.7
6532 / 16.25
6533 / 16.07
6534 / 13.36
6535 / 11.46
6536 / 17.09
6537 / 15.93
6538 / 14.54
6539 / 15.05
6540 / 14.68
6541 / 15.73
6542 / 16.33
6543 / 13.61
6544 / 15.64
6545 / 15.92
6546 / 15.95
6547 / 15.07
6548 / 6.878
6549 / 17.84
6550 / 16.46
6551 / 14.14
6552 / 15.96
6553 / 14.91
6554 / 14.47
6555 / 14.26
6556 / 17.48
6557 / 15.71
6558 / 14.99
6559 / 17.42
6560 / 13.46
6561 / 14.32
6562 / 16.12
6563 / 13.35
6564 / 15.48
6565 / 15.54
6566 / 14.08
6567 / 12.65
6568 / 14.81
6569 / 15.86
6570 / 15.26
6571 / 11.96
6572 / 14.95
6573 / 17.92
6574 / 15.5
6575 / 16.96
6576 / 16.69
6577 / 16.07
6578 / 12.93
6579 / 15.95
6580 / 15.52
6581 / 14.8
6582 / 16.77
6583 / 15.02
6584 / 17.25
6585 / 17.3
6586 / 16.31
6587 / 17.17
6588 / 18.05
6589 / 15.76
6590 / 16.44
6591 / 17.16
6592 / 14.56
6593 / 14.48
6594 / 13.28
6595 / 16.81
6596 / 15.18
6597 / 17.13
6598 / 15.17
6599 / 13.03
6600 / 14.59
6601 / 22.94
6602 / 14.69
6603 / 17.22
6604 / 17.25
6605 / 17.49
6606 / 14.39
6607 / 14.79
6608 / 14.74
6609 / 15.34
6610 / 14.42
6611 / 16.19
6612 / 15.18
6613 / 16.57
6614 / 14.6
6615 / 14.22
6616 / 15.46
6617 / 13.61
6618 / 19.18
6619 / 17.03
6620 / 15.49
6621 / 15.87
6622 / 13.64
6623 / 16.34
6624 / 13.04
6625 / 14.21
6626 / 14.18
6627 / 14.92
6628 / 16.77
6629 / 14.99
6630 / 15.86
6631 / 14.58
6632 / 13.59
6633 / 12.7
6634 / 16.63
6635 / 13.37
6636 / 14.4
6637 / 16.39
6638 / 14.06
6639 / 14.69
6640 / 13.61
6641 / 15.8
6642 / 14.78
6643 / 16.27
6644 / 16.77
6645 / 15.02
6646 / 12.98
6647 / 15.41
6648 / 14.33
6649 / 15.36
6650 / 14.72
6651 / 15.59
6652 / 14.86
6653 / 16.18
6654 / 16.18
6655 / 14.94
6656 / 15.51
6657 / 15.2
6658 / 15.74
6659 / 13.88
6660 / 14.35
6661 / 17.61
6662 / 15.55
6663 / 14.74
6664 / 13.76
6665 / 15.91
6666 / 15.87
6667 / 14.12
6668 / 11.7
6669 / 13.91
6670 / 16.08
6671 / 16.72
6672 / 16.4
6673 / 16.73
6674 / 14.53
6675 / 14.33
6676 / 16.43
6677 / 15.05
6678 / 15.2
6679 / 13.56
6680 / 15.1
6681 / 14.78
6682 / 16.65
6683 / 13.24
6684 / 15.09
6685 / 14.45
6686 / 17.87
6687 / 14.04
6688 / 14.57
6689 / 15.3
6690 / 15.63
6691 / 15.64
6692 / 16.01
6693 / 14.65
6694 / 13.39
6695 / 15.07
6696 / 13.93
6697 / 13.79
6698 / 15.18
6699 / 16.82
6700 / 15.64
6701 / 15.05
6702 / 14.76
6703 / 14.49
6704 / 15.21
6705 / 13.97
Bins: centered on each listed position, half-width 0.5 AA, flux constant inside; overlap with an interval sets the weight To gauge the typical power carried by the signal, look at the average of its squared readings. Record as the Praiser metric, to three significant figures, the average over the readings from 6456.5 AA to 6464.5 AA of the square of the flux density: 309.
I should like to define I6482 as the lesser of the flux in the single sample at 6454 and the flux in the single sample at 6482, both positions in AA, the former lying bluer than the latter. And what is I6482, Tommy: 14.6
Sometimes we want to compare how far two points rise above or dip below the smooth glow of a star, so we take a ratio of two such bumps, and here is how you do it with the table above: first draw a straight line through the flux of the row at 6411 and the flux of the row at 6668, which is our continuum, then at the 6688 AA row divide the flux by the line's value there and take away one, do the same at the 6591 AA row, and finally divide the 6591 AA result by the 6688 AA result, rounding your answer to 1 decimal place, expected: 1.1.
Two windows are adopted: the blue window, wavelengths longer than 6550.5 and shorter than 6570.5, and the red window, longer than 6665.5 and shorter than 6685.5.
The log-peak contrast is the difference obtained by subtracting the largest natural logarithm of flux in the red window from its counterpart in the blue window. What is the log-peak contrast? 0.044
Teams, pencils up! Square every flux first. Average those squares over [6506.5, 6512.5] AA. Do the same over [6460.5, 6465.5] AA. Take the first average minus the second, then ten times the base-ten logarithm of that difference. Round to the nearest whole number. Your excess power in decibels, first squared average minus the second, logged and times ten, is 11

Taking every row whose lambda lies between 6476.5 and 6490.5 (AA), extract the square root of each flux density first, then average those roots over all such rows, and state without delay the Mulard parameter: 3.85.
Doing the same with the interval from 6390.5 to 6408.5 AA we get 3.92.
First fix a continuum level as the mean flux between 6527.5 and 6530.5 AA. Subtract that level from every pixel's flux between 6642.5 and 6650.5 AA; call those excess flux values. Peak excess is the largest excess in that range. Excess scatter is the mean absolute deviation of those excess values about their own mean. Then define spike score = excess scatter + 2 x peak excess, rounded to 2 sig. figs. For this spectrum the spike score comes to 2.4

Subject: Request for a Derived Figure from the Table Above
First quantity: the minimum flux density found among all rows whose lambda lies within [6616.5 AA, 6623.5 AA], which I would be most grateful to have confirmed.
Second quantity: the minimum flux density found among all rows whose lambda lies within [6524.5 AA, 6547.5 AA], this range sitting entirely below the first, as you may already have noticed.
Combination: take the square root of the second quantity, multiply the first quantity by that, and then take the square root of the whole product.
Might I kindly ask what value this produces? 6.79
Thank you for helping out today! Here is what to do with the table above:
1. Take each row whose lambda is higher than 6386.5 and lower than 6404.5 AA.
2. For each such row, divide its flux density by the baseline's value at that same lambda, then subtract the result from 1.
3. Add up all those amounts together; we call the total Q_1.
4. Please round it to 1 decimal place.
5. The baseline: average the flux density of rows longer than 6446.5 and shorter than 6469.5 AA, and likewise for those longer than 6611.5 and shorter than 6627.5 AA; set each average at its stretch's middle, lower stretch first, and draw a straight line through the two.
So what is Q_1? 1.7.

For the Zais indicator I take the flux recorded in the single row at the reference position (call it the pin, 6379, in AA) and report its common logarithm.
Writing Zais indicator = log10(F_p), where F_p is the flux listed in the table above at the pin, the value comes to 1.23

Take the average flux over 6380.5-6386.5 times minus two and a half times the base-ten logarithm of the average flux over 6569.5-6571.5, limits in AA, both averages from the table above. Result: -43.8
